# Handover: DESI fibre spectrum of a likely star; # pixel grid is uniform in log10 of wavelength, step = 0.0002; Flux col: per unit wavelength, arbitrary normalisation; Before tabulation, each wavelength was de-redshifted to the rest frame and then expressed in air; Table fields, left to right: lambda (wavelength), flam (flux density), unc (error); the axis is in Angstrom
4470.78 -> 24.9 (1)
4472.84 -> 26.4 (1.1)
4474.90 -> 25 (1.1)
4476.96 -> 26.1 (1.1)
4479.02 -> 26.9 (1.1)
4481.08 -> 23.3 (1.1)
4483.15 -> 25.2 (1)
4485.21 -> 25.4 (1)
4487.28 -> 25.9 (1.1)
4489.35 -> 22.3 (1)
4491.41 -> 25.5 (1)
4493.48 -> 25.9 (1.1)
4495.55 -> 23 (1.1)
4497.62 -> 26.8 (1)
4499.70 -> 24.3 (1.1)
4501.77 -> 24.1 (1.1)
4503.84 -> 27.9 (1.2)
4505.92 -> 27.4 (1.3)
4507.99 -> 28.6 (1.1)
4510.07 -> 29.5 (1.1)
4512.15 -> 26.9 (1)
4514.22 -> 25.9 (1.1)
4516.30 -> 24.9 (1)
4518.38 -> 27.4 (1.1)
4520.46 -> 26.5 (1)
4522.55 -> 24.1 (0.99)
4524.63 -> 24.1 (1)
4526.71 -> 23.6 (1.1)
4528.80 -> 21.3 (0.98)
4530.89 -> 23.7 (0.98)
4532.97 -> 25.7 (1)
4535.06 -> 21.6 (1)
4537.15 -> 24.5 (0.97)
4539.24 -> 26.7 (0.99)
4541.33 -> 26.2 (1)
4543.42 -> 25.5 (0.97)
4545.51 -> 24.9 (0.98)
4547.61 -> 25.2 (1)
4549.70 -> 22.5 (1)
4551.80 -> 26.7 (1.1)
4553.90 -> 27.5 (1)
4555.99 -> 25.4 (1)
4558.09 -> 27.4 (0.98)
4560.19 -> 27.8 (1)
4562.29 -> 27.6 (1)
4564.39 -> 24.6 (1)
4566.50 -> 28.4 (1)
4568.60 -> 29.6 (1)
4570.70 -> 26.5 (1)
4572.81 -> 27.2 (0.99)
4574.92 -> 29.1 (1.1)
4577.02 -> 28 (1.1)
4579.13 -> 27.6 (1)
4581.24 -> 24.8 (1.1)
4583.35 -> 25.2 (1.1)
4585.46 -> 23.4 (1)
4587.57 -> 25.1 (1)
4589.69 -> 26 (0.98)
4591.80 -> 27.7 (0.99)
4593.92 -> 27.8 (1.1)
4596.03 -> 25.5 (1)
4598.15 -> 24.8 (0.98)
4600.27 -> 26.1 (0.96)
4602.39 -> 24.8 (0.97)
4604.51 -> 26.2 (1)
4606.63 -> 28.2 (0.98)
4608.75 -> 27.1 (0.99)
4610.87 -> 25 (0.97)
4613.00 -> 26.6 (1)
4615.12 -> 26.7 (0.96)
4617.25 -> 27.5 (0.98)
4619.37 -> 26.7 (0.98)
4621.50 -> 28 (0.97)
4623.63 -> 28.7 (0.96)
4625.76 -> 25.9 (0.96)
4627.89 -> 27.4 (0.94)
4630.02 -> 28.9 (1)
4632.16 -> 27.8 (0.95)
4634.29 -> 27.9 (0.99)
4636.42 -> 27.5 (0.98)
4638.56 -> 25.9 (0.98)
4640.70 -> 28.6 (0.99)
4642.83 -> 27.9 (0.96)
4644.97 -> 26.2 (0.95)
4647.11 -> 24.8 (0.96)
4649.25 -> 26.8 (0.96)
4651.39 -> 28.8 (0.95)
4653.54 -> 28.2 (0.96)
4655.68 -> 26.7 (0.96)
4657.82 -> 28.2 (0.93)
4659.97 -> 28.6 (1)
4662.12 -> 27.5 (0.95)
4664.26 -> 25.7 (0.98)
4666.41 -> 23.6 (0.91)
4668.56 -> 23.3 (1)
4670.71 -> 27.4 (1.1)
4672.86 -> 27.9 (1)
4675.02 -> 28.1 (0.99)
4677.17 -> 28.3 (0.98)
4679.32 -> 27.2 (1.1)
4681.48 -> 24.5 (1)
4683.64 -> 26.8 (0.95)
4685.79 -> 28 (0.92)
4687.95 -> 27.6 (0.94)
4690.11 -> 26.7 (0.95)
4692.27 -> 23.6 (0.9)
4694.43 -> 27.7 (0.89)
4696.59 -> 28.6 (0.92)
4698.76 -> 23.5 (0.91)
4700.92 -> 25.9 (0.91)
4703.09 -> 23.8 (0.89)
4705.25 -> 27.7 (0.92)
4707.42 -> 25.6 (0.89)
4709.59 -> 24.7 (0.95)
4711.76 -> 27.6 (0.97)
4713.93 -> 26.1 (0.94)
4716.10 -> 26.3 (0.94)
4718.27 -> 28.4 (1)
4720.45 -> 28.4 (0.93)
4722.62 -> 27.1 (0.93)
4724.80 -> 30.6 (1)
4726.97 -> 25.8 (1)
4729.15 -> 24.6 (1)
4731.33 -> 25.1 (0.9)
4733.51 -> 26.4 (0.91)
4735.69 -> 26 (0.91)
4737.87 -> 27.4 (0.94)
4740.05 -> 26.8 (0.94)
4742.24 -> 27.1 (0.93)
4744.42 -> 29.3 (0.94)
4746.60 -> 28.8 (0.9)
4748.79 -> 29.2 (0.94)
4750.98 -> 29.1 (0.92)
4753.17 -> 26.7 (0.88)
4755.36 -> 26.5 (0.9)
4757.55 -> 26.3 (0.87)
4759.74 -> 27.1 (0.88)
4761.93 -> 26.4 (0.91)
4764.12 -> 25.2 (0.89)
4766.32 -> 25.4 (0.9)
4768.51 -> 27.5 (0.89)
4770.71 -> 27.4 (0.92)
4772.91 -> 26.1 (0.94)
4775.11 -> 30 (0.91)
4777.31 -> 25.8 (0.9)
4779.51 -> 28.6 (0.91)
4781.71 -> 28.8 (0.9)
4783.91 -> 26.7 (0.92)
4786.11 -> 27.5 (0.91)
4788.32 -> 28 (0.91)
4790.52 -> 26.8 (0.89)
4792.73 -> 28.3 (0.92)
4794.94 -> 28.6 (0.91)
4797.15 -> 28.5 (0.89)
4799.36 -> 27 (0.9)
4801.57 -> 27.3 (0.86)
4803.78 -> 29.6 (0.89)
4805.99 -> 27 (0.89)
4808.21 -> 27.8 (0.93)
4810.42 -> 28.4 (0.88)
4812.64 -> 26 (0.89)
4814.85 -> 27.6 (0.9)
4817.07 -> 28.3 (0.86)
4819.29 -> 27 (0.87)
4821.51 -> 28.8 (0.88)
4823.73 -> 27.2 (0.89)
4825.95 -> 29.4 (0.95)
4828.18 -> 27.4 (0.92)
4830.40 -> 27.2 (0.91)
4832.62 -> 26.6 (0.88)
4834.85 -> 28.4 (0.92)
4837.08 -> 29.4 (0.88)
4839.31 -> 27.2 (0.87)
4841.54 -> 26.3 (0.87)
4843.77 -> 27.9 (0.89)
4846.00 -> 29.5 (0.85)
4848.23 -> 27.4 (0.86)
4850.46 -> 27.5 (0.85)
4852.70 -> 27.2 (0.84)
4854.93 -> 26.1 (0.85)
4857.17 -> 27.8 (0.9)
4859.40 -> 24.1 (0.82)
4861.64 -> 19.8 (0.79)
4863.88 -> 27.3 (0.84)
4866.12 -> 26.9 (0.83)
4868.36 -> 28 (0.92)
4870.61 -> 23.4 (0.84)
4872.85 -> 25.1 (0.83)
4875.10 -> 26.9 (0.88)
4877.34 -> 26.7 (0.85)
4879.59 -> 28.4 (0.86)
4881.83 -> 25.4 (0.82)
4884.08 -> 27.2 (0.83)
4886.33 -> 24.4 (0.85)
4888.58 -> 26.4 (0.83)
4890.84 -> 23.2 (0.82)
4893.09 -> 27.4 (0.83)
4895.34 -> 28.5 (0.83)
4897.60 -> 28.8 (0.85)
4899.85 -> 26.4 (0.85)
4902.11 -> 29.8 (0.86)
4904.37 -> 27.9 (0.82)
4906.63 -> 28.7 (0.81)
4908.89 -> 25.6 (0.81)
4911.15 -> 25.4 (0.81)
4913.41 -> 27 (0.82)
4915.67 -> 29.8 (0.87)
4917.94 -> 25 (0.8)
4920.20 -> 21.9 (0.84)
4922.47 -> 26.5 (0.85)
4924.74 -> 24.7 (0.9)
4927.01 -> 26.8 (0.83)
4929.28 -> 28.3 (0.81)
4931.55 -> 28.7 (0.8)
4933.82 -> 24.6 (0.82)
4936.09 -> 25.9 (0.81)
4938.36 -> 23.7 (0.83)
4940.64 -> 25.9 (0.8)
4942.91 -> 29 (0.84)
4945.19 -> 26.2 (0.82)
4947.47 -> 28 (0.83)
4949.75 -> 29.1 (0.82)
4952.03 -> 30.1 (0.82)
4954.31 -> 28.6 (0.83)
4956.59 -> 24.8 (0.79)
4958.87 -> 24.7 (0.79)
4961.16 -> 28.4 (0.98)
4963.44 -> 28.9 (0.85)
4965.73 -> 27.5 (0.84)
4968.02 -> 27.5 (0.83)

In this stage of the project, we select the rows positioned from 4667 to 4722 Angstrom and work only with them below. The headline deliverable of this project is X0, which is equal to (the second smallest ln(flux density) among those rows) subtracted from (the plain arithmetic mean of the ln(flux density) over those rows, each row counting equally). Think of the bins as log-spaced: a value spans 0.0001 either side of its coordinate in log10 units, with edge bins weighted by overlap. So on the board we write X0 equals 0.12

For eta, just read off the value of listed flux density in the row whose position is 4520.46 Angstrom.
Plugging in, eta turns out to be 26.5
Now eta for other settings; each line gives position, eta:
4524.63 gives 24.1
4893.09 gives 27.4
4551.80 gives 26.7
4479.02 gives 26.9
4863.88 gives 27.3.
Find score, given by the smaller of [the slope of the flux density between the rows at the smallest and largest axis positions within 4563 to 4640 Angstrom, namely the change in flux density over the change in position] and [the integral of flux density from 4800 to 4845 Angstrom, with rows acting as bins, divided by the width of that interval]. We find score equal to 0.02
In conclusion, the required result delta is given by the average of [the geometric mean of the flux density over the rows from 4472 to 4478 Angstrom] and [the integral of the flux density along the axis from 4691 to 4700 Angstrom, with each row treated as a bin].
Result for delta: 129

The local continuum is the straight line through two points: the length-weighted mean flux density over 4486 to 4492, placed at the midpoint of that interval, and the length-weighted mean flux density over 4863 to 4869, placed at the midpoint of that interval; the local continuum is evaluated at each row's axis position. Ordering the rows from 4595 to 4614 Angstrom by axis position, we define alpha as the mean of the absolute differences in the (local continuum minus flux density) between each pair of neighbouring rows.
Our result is 1.4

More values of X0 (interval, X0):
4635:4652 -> 0.04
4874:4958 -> 0.14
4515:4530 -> 0.04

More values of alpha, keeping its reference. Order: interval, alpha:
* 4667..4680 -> 1.2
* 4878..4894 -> 2.8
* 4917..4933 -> 2.2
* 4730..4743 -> 0.8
